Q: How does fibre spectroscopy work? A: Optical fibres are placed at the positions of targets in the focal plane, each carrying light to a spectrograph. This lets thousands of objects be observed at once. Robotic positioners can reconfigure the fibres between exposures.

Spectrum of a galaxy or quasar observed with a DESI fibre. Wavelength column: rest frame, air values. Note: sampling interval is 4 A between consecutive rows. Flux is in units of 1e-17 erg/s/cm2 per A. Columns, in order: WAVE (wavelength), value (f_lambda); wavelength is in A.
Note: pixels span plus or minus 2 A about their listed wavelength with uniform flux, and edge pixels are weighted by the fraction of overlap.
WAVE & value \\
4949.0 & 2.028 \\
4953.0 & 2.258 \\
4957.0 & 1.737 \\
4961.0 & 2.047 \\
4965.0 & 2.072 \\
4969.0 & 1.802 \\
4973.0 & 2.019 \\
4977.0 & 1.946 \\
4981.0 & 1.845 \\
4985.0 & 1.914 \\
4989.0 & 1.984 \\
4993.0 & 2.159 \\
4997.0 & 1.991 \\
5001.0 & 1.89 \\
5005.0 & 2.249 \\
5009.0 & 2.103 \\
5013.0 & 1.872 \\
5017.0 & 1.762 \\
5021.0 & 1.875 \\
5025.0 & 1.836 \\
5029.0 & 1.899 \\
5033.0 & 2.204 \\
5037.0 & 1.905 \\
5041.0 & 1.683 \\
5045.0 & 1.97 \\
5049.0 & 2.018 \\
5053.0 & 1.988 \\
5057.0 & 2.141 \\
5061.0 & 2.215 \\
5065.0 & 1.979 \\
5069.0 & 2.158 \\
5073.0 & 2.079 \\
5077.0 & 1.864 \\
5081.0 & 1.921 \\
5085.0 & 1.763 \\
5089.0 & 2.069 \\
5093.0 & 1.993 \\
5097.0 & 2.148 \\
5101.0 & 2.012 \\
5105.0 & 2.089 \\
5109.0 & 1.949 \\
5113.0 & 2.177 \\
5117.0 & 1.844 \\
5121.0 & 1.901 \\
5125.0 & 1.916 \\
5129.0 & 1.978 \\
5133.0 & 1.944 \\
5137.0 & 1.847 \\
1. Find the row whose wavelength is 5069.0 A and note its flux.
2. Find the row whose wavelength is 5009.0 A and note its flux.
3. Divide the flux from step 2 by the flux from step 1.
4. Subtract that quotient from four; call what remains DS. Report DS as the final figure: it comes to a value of 3.03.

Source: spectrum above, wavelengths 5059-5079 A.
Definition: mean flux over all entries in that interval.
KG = 2.06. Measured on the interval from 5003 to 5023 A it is 1.97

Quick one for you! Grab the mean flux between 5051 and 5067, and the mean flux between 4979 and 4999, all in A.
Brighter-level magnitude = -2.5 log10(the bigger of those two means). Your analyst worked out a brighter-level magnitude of -0.80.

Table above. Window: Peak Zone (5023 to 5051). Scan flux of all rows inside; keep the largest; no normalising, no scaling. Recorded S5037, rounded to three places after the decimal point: 2.204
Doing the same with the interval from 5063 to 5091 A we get 2.158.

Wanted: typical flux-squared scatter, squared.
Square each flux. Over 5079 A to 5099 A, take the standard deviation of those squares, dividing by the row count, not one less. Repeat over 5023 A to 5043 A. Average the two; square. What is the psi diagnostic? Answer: 0.35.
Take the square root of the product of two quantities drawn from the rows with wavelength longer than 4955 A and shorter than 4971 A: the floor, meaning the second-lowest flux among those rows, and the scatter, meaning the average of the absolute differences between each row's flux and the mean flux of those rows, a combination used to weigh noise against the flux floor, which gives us 0.51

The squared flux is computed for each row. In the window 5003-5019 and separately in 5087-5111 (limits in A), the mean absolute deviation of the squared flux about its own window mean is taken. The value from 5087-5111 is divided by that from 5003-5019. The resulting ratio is 0.33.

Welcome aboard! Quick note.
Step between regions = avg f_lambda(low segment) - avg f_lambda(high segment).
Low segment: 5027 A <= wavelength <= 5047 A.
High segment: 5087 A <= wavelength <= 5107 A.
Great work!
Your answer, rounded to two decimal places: -0.13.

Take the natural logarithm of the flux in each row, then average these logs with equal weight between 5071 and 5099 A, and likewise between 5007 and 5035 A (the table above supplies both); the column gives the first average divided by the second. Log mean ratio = 1.03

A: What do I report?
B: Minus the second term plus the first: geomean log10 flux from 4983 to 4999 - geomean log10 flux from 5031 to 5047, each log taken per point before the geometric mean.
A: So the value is 0.020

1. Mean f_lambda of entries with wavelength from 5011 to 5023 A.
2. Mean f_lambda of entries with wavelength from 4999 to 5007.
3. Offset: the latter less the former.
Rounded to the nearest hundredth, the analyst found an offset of 0.23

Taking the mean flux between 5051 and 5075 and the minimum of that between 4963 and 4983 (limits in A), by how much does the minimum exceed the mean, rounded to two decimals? -0.29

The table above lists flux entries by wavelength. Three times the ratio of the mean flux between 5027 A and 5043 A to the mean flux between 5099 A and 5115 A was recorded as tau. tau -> 2.80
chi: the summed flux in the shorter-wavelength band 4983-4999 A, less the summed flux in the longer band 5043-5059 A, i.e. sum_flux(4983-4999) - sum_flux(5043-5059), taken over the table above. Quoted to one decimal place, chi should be -0.1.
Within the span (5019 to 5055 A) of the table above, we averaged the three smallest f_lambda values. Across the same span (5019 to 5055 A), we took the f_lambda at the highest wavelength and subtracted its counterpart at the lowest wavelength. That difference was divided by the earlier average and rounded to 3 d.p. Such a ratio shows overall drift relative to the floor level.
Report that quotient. 0.063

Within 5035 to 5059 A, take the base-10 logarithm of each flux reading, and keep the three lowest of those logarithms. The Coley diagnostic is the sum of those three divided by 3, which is 0.267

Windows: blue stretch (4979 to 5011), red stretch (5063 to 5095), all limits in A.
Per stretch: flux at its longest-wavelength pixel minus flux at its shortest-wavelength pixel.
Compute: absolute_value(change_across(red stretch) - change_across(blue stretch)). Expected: 0.24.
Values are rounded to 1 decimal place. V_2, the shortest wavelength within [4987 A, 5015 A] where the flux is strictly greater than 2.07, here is 4993.0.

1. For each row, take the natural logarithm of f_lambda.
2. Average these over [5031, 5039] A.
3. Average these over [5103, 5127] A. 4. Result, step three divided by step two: 0.95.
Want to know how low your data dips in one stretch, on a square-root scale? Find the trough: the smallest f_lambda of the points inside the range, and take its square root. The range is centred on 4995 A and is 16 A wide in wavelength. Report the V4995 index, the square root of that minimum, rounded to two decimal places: 1.37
